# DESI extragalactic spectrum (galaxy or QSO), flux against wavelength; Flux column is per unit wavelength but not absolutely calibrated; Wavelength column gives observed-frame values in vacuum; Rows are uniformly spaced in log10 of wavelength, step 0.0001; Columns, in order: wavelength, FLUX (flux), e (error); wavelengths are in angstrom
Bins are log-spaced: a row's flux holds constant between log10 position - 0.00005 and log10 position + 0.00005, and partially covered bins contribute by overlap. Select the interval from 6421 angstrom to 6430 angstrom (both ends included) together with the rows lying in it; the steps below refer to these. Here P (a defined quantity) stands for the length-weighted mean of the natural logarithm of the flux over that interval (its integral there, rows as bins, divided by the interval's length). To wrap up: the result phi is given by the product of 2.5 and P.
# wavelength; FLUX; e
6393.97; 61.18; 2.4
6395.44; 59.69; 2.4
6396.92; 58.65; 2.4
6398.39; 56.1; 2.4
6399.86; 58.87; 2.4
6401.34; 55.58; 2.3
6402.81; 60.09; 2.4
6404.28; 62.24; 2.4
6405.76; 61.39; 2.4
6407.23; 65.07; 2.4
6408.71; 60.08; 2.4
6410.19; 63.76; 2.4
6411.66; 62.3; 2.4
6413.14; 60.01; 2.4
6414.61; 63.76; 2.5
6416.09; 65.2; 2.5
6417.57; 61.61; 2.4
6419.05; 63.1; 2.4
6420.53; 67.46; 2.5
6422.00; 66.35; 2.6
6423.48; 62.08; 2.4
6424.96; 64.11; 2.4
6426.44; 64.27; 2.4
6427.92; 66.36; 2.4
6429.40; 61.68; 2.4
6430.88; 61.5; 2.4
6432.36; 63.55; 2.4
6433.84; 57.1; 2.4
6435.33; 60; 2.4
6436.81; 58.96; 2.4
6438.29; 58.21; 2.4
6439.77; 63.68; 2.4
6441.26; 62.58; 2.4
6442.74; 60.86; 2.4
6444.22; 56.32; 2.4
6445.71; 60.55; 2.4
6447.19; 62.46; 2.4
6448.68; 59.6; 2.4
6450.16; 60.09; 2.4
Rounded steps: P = 4.17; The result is 10.4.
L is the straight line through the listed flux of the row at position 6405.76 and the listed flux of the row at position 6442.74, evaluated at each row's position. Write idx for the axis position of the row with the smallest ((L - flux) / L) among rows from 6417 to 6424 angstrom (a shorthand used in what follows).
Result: 6420.53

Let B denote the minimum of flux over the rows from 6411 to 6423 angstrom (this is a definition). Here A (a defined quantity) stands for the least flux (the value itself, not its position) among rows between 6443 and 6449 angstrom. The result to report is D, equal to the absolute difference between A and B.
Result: 3.7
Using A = 56.32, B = 60.01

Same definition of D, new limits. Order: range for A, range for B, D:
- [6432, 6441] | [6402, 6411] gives 3.0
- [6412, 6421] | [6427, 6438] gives 2.9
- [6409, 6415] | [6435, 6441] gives 1.8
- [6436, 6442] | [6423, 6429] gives 3.9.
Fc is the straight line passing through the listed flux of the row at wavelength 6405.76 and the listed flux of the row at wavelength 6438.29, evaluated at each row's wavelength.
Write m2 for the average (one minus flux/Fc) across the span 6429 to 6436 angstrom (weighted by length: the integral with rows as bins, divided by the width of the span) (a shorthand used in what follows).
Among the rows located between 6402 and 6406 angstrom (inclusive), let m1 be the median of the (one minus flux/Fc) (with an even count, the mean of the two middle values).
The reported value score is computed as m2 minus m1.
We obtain -0.03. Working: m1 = 0.00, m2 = -0.033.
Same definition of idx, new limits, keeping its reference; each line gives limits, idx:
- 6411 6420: 6416.09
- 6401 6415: 6407.23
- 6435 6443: 6439.77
